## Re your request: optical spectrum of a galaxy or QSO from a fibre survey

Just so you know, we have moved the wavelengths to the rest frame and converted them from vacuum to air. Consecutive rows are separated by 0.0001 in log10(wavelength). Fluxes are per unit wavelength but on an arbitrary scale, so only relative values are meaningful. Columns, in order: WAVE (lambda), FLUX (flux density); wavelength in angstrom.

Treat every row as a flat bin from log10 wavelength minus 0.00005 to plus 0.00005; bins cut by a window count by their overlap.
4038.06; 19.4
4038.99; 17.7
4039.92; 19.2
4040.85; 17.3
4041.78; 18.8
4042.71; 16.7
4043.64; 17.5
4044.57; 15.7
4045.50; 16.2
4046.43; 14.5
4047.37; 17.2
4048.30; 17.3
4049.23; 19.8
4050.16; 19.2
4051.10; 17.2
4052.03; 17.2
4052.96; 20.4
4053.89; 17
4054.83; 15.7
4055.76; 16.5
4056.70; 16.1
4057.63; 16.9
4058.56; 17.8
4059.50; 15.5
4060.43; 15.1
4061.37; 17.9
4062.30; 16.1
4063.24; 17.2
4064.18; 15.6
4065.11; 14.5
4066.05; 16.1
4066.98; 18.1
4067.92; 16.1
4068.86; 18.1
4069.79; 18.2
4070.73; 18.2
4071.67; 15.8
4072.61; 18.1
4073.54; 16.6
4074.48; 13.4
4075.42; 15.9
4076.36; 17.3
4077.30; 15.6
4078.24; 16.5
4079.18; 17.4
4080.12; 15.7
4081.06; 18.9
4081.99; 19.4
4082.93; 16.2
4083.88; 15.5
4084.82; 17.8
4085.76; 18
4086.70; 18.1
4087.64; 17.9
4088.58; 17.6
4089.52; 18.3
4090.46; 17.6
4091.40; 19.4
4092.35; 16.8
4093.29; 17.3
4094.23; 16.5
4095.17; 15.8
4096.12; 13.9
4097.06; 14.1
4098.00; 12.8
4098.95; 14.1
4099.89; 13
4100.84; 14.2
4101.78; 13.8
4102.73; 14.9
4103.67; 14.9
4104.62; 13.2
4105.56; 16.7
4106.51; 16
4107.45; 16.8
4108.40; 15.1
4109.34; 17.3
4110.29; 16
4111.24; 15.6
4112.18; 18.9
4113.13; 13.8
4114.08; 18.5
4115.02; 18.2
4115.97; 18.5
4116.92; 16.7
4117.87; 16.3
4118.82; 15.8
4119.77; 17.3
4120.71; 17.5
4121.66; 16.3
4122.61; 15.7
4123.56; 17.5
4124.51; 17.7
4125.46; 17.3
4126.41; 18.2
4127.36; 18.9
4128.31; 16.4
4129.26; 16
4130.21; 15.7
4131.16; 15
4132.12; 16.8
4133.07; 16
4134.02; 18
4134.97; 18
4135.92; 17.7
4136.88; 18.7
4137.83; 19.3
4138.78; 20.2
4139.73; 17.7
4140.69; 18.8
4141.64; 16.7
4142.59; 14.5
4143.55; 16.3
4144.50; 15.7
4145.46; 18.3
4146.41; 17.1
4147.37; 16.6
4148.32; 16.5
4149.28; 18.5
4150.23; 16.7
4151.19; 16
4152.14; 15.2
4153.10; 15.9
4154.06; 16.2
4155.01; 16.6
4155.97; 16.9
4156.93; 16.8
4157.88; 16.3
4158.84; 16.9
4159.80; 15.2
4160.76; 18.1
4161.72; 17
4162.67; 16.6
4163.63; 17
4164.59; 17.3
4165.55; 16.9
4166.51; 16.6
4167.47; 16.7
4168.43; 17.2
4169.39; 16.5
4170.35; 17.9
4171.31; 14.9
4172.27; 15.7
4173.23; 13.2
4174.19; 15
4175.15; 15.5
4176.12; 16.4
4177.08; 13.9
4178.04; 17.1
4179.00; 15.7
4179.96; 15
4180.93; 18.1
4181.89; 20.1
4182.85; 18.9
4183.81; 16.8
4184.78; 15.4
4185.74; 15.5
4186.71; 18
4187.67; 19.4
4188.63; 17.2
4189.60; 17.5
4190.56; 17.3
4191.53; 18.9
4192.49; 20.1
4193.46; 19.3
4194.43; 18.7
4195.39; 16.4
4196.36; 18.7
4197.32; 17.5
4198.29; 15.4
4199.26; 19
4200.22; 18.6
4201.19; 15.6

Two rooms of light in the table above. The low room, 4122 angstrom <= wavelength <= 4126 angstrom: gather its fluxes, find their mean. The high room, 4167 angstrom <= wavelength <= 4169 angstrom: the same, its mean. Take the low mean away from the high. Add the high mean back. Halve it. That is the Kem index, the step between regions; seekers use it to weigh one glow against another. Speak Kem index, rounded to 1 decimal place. 8.4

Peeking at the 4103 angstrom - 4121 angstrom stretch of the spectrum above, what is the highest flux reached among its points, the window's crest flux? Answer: 18.9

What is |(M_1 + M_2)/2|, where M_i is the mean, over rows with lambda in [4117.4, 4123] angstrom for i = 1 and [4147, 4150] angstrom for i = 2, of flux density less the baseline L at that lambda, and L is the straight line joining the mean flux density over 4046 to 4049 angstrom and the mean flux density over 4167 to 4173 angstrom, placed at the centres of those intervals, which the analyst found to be 0.4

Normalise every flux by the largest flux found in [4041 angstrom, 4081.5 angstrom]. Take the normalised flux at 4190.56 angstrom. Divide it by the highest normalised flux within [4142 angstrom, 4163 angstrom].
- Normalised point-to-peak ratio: 0.94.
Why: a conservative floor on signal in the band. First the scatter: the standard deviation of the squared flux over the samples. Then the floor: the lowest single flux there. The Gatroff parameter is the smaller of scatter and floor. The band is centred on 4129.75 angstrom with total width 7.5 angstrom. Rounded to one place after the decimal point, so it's 15.0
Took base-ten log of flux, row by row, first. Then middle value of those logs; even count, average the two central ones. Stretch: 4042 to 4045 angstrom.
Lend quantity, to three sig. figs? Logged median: 1.22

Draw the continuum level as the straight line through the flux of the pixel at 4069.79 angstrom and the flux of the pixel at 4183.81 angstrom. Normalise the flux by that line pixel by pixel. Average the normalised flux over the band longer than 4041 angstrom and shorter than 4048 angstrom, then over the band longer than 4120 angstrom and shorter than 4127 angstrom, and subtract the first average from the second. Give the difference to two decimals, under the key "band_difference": 0.08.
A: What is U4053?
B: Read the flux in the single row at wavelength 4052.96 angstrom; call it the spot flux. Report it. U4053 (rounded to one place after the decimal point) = 20.4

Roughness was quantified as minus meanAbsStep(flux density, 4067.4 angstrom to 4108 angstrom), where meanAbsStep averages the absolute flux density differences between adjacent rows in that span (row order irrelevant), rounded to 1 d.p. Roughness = -1.3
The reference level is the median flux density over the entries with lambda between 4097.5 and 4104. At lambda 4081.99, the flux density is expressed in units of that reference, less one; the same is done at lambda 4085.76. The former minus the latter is 0.10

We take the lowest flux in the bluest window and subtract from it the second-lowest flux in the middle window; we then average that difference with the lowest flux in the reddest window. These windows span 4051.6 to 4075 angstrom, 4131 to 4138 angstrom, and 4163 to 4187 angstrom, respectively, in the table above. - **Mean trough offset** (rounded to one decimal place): 5.3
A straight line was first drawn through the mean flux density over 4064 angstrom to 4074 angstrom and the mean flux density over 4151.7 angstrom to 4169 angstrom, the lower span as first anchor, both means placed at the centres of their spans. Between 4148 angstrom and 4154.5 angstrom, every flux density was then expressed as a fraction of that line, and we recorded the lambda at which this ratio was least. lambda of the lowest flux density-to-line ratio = 4152.14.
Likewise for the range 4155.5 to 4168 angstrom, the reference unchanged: 4159.80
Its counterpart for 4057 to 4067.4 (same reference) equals 4065.11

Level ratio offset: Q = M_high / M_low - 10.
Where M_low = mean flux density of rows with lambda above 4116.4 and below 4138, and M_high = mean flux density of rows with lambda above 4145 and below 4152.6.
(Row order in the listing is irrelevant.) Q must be -9.01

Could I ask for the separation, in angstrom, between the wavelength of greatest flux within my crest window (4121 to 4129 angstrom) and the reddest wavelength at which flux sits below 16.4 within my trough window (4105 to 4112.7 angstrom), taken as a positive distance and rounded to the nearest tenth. 16.1 angstrom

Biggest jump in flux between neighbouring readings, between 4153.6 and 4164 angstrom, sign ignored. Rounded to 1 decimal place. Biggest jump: 2.9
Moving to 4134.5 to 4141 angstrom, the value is 2.5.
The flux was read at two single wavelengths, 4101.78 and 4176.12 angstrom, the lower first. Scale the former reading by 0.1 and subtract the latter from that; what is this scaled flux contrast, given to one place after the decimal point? -15.0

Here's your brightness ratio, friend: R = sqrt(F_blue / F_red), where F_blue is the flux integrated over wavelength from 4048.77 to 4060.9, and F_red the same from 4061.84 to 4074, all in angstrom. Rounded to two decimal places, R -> 1.01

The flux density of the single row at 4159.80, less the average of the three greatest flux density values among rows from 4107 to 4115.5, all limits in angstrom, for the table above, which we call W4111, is -3.3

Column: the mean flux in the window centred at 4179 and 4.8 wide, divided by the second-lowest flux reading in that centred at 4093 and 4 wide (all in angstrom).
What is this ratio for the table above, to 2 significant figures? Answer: 0.95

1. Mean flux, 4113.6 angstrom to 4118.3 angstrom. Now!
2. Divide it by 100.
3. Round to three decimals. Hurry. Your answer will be 0.176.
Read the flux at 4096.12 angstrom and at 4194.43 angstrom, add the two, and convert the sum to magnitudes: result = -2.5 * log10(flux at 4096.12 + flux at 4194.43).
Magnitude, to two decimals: -3.78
